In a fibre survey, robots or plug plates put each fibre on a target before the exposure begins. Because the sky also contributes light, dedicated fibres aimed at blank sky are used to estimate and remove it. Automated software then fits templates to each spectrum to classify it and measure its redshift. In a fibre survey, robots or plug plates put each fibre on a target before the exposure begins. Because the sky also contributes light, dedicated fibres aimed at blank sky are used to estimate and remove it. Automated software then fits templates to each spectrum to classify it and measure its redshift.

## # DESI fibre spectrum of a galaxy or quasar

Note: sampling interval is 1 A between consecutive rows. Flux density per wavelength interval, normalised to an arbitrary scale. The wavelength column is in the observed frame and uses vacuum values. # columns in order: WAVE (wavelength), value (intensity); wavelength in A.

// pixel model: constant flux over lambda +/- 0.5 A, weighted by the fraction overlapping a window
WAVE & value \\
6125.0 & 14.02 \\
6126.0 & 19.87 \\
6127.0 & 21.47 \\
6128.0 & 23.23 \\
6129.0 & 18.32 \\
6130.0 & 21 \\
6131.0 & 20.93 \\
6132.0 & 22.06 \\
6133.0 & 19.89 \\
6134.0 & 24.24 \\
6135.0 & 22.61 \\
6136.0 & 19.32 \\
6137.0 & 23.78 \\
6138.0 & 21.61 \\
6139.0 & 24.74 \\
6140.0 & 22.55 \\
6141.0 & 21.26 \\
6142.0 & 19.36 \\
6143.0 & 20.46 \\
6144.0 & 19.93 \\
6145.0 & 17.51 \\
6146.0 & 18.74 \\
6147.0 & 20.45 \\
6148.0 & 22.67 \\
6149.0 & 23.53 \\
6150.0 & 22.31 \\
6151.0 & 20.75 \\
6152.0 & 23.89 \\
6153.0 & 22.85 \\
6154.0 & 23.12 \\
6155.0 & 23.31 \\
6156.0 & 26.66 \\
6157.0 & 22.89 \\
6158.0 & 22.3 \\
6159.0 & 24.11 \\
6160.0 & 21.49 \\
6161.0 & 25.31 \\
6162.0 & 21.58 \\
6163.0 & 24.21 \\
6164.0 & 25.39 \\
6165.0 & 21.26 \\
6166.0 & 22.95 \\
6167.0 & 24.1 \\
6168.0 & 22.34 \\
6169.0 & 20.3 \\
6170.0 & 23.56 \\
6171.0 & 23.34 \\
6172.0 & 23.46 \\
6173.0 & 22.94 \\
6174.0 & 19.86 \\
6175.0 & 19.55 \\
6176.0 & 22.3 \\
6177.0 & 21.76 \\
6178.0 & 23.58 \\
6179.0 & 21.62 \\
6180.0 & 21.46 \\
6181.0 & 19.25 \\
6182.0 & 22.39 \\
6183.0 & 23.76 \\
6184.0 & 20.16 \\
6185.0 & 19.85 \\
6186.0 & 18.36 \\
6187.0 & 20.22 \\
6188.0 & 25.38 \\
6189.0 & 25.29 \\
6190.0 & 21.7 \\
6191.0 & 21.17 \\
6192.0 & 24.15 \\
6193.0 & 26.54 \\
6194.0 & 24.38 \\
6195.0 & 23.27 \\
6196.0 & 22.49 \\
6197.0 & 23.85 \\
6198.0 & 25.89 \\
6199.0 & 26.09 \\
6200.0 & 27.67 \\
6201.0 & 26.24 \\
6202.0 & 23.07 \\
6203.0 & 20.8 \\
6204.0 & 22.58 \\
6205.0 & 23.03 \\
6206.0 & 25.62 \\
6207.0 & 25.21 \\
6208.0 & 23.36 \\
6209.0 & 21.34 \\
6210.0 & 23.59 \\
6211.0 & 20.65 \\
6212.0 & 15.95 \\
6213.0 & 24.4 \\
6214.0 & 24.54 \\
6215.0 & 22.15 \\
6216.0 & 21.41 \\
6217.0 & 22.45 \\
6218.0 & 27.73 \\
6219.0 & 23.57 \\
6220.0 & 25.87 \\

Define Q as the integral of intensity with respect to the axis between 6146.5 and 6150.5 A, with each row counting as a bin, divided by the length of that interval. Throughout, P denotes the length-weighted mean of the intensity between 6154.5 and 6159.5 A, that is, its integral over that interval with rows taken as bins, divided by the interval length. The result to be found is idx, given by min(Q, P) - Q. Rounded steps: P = 23.9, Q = 22.2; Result 0.0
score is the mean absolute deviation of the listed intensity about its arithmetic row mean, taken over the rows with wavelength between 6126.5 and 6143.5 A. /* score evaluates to 1.43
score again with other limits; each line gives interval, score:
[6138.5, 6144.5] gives 1.51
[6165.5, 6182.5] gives 1.24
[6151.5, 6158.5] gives 0.97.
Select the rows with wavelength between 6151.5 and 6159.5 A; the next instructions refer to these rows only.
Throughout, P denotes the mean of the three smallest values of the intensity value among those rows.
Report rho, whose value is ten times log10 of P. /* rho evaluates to 13.6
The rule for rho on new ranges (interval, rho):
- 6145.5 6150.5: 13.1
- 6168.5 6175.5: 13.0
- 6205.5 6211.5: 13.4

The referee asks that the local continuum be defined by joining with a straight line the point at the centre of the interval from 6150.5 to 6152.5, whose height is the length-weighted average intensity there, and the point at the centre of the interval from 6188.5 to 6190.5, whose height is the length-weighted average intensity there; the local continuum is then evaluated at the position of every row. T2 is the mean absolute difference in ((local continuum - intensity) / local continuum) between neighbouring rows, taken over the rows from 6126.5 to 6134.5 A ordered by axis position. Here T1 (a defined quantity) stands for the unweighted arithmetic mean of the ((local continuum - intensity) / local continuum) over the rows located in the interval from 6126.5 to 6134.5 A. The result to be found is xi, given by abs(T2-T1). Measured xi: 0.10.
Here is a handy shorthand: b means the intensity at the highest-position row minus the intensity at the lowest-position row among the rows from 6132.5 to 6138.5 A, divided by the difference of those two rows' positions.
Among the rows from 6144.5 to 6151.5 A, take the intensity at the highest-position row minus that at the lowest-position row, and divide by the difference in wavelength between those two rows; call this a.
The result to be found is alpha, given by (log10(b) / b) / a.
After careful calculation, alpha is -2.5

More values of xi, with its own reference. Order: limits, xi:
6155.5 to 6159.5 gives 0.16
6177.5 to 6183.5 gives 0.02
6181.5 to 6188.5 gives 0.02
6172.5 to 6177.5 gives 0.00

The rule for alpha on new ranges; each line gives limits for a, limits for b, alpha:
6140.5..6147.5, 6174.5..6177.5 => -0.3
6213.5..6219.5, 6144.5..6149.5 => -0.6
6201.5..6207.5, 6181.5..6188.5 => -1.4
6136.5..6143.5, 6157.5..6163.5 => 2.0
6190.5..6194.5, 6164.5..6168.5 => -1.2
